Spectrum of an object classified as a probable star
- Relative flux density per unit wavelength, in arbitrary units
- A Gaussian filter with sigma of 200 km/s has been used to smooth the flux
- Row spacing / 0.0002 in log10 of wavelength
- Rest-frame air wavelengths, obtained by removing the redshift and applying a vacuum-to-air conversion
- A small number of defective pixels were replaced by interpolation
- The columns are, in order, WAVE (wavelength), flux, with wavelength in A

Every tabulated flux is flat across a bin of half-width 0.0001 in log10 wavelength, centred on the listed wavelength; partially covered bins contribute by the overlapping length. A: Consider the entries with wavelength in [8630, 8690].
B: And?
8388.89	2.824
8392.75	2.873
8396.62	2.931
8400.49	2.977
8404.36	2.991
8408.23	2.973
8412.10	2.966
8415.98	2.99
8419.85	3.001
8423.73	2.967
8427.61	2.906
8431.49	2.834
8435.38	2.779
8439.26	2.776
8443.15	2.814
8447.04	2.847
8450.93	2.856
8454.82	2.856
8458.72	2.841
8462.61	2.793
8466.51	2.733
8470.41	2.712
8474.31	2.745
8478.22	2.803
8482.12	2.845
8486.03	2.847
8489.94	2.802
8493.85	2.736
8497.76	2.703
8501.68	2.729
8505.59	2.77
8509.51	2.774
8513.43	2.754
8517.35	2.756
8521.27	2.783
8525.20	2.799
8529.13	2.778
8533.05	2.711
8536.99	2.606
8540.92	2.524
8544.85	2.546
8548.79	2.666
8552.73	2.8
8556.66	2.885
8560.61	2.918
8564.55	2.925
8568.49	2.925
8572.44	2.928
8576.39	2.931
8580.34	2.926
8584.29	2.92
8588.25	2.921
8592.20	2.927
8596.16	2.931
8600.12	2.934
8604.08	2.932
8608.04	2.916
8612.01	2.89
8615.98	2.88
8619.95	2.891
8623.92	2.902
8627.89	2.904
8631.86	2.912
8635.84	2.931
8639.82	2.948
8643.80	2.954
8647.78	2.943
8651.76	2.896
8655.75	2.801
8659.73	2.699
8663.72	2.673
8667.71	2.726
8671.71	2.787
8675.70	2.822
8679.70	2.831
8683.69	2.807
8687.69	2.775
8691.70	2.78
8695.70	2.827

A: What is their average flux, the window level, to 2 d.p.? 2.83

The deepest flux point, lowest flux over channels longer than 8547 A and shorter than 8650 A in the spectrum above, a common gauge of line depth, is 2.666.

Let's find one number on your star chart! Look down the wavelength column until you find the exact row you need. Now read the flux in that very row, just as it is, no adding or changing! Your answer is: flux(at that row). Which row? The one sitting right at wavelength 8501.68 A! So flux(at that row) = 2.729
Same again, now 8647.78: 2.943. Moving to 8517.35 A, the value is 2.756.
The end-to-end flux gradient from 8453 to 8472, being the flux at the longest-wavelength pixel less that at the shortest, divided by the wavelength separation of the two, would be -0.009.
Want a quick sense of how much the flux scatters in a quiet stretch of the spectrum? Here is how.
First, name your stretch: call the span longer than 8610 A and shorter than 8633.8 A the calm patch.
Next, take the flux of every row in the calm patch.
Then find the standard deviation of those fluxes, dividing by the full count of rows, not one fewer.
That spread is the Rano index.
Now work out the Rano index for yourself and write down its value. 0.01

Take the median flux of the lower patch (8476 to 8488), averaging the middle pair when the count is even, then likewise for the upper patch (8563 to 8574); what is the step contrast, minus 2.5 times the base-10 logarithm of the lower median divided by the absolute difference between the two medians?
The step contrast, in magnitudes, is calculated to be -3.88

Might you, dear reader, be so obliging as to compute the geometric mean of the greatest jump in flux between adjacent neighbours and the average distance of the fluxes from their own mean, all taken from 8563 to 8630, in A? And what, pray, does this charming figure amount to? 0.019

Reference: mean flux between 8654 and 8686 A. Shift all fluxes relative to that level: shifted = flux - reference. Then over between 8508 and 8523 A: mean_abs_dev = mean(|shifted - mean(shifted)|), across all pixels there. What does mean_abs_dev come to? 0.012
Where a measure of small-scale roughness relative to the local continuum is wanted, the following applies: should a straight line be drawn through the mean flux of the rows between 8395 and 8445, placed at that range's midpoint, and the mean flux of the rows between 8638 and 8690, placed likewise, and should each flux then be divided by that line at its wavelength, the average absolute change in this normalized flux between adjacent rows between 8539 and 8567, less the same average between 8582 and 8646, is 0.020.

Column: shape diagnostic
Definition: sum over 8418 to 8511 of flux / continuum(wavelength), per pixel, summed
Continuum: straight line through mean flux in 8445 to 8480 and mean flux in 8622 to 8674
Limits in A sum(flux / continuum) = 24.1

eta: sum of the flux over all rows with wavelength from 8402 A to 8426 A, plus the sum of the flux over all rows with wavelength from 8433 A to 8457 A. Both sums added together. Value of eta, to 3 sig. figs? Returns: 34.8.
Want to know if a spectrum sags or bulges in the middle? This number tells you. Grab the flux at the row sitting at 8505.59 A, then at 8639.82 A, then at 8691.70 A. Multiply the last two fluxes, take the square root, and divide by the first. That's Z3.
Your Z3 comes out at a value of 1.03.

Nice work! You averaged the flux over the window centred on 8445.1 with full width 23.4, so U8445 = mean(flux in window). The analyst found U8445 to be 2.82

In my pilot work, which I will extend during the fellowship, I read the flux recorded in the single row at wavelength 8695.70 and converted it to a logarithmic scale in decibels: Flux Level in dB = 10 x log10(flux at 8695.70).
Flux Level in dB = 4.51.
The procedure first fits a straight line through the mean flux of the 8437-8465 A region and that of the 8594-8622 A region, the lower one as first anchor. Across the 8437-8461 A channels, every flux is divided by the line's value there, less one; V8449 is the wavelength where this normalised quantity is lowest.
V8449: 8439.26 A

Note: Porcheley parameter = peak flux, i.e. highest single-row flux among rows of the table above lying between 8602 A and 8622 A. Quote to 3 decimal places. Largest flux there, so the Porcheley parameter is 2.932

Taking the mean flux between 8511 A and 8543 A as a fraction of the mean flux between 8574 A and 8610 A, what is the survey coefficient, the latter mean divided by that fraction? 3.16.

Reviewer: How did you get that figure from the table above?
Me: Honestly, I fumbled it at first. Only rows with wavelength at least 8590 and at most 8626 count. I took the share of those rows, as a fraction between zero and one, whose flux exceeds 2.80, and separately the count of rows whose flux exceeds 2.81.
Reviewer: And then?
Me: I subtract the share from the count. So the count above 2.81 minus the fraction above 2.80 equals 8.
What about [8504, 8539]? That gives 0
